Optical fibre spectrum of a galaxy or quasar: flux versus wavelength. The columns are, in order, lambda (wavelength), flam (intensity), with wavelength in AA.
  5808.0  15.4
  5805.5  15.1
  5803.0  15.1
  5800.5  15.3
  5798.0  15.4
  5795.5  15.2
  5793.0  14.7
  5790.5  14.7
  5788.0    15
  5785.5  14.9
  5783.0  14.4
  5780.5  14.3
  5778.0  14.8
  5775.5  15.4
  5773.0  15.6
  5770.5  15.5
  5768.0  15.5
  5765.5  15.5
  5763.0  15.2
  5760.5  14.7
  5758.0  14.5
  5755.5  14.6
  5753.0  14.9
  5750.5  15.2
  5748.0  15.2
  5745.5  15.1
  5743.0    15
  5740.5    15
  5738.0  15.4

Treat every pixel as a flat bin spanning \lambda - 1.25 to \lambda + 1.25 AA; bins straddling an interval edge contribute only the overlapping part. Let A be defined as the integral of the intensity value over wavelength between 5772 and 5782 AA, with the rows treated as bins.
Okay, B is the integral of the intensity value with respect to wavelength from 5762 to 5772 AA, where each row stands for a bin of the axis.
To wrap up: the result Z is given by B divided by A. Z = 1.03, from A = 150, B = 154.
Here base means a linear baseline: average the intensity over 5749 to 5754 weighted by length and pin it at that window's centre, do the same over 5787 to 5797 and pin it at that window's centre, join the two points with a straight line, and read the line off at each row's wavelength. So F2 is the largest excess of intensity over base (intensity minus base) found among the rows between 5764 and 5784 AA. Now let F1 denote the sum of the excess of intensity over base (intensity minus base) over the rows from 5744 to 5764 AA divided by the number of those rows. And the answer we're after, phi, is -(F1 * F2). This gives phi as 0.080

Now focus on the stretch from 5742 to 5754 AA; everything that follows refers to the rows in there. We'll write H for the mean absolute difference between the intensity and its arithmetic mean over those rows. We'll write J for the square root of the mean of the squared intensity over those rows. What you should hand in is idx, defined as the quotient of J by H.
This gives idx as 145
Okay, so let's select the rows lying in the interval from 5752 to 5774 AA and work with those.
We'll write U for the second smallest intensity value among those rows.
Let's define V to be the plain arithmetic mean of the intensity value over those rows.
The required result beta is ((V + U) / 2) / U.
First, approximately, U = 14.6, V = 15.1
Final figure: 1.02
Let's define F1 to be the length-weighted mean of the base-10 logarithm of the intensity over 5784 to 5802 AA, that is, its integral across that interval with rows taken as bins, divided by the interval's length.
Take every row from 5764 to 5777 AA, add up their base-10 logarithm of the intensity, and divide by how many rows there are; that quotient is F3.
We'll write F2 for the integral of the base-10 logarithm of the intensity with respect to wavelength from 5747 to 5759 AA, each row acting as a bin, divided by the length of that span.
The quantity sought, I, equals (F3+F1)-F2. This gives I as 1.19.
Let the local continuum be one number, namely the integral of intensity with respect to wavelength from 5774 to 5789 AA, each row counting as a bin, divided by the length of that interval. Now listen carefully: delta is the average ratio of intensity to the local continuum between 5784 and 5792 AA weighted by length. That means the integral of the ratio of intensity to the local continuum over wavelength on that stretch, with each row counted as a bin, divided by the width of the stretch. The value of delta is 1.00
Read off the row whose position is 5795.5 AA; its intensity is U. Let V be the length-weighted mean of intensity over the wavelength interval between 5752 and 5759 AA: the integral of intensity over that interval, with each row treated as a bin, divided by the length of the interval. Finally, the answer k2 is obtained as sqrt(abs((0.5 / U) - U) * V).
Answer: 14.9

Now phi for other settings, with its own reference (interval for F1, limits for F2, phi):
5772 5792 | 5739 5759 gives 0.008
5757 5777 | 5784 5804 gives -0.118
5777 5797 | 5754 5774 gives 0.111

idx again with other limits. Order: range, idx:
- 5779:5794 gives 69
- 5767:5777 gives 310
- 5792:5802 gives 67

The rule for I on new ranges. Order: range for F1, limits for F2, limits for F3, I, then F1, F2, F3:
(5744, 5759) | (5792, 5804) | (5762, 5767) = 1.18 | 1.17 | 1.18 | 1.19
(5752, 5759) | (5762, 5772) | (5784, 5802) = 1.15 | 1.17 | 1.19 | 1.18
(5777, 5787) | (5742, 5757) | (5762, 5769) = 1.18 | 1.16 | 1.18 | 1.19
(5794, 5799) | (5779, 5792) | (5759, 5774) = 1.20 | 1.18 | 1.17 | 1.19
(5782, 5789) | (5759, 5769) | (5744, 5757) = 1.16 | 1.17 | 1.18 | 1.18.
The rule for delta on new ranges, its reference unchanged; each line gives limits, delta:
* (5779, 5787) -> 0.98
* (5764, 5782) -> 1.03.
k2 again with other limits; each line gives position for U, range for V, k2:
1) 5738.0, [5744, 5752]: 15.3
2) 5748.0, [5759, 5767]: 15.1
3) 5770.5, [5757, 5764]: 15.1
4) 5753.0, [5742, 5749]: 15.0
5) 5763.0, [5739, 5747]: 15.1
